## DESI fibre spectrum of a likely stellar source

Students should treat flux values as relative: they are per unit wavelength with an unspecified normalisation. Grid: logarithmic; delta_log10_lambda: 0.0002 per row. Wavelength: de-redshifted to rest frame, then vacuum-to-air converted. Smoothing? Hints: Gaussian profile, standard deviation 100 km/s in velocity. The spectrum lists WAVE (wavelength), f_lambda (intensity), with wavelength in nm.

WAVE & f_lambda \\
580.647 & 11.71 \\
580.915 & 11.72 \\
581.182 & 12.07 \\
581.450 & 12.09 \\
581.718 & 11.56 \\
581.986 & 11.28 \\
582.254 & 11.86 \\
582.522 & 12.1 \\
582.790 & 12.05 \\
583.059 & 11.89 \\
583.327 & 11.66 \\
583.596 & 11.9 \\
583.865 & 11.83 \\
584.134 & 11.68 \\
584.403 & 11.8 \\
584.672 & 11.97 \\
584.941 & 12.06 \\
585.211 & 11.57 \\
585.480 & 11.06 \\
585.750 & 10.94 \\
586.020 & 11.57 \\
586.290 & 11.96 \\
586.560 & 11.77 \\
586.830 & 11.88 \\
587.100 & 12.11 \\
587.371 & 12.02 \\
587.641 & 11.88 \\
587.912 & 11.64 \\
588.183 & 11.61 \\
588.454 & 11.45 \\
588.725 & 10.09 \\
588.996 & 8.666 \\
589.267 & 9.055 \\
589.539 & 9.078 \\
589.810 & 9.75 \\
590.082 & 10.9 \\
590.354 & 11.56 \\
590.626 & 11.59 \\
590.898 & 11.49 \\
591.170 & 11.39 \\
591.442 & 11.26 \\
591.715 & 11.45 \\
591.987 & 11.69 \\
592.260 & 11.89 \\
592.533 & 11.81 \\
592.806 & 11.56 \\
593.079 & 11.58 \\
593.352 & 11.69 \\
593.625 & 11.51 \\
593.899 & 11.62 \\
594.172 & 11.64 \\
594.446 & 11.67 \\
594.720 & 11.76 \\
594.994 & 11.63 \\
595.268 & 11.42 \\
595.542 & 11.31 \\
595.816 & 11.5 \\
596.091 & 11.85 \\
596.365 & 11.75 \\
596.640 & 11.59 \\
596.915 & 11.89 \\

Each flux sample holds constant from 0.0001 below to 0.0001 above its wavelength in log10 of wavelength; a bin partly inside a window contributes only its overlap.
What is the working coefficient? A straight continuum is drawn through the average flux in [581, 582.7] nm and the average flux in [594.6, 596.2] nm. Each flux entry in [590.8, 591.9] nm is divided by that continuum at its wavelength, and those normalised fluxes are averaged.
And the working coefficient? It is 0.98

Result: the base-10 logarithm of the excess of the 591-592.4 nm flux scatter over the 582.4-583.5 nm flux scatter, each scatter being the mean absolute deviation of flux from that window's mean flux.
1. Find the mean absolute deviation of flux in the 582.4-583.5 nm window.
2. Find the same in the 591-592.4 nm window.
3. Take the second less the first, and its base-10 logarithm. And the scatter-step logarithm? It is -1.3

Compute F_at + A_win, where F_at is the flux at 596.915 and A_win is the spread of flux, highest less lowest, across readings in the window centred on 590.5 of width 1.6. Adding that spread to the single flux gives 13.7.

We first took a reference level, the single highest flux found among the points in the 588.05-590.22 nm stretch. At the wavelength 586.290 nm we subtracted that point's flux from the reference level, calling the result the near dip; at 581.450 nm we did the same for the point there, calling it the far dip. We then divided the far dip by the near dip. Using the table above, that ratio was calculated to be 1.4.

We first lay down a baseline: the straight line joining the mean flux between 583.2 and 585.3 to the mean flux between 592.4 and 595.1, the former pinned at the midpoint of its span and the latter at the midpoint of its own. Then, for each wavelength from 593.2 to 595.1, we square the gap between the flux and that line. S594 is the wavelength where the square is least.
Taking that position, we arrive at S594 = 594.172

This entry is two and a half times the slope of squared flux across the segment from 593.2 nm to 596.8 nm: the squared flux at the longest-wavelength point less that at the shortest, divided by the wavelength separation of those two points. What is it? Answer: -1.8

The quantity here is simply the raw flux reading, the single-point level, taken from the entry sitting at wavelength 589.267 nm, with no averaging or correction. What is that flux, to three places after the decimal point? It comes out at 9.055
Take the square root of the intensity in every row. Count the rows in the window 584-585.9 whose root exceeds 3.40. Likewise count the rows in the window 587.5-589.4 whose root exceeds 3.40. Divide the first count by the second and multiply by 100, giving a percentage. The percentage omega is 167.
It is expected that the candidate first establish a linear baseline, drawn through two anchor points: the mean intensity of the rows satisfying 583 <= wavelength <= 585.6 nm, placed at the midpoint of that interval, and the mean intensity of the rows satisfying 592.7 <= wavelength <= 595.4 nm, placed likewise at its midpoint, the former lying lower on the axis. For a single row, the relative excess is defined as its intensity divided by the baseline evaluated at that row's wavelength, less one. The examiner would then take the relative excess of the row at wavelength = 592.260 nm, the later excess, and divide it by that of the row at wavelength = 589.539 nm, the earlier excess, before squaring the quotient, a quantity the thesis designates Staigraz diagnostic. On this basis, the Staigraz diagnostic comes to 0.0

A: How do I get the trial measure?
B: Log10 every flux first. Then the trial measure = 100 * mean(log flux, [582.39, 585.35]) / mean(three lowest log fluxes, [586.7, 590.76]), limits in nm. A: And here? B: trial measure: 113.0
